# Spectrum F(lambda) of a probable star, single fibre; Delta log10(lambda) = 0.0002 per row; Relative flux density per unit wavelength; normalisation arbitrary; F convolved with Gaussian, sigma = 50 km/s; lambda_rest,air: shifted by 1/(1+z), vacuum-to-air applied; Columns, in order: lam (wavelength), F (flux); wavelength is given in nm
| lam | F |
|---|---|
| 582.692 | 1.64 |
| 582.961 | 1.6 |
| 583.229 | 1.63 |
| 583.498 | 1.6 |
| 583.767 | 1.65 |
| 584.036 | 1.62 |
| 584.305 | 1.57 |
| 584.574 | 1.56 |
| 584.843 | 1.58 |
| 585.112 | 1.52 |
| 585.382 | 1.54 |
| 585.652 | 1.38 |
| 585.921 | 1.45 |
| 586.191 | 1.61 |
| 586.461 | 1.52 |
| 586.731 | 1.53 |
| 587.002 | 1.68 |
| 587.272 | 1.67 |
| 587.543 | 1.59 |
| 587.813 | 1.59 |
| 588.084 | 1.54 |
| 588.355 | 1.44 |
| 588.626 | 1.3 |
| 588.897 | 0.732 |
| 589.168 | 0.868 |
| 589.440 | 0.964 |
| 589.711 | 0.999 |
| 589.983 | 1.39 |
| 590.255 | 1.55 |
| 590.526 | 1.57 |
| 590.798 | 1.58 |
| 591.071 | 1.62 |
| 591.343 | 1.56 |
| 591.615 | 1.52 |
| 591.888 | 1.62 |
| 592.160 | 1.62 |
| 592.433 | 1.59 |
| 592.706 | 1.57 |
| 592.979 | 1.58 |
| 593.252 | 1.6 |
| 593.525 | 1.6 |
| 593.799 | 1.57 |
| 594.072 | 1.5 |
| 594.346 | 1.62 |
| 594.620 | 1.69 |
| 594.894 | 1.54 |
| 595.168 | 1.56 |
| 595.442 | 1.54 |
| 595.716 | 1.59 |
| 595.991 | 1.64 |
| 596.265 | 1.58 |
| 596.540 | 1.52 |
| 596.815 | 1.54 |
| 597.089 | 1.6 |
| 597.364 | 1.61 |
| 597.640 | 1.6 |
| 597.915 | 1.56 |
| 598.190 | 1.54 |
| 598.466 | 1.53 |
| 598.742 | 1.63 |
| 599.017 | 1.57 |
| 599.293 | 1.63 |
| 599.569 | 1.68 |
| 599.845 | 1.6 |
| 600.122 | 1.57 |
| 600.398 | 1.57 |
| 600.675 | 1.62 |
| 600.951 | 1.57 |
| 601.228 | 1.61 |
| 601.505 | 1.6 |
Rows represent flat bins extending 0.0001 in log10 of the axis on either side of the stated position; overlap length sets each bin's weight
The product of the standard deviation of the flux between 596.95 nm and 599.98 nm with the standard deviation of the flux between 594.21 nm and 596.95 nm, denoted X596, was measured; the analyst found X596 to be 0.002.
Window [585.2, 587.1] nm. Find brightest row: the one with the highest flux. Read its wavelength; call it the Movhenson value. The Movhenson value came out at 587.002 nm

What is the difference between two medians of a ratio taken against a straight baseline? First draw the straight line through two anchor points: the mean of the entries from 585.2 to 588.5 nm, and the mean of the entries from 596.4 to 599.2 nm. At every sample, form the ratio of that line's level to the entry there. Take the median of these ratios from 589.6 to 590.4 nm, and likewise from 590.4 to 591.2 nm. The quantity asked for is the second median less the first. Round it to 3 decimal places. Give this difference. -0.133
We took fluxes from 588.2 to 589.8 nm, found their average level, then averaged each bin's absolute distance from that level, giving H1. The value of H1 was 0.21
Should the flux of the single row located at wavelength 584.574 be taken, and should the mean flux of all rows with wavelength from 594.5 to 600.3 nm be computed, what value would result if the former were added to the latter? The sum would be 3.15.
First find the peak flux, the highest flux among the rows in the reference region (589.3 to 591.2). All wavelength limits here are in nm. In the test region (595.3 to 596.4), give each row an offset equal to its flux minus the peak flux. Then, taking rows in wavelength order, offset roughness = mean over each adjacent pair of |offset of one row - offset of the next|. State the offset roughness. 0.05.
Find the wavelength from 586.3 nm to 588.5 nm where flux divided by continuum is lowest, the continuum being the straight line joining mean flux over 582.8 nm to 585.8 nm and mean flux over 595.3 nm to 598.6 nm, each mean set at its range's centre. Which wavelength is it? 588.355 nm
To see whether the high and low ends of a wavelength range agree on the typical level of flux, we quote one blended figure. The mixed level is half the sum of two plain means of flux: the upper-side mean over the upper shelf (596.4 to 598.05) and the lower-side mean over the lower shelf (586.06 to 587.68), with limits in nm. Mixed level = 1.59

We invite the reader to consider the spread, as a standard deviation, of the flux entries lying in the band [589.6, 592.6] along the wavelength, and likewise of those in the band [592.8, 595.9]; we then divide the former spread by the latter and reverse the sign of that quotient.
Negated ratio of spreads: -3.7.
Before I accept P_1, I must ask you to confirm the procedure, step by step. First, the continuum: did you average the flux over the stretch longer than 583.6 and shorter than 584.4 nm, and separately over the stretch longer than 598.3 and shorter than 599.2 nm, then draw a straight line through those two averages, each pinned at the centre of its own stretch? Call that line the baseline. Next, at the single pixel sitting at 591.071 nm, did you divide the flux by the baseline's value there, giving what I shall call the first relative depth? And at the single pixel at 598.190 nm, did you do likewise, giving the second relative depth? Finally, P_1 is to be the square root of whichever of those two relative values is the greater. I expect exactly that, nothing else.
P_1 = 1.01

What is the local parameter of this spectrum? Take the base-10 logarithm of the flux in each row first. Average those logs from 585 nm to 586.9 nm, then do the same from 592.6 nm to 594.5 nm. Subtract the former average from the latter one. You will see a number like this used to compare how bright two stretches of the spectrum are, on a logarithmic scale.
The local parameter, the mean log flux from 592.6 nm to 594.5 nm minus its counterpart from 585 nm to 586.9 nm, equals 0.020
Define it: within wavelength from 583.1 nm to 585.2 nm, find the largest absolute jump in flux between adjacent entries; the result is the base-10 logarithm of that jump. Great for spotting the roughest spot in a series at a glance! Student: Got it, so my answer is -1.2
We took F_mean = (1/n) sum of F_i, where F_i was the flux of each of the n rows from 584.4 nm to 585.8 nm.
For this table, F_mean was 1.52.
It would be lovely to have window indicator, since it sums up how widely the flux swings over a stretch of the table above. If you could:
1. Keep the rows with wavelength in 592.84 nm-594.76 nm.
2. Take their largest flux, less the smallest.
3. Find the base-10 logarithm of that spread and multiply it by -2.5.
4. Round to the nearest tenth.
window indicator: 1.8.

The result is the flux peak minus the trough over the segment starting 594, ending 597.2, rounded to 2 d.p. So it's 0.19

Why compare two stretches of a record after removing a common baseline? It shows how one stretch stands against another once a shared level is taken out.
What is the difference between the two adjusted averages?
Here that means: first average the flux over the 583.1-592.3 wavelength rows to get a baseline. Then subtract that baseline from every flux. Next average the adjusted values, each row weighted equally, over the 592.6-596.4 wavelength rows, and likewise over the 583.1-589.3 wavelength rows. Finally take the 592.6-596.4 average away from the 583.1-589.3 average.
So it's -0.10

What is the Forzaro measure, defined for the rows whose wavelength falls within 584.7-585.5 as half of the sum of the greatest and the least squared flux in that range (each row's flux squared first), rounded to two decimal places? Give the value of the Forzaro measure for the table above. 2.40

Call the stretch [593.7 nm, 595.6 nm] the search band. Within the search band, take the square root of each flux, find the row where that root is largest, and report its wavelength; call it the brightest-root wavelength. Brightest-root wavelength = 594.620 nm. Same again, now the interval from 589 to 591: 590.798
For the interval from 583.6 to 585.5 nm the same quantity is 583.767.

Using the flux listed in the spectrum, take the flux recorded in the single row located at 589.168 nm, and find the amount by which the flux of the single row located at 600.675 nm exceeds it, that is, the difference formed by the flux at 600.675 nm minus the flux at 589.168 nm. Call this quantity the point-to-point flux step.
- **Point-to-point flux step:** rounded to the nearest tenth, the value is 0.8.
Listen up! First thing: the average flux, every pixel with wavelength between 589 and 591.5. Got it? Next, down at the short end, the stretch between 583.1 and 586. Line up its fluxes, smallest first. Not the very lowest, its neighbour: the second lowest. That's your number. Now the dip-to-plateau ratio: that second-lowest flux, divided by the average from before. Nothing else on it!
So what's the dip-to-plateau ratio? 1.1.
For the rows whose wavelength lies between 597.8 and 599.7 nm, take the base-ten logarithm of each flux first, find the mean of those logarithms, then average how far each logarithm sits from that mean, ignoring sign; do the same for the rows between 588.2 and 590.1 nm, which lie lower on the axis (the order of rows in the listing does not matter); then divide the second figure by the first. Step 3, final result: 7.3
